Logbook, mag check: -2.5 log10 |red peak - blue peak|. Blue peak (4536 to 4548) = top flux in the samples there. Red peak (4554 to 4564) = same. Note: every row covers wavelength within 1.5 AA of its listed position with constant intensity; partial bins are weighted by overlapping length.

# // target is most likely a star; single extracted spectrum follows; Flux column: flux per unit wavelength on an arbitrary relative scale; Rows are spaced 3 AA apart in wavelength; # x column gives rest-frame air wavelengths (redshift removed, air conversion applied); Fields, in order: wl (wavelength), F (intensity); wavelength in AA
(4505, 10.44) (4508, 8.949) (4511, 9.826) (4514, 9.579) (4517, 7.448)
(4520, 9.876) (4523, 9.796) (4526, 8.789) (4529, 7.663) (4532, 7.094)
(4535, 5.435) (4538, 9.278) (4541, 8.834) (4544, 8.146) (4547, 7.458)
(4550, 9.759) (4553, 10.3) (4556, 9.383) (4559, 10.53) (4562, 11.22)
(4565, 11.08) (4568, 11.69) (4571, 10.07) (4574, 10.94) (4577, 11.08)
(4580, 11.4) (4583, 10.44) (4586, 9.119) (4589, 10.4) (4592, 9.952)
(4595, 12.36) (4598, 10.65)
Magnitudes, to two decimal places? -0.72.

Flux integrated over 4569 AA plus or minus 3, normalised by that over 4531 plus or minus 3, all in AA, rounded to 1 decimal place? 1.5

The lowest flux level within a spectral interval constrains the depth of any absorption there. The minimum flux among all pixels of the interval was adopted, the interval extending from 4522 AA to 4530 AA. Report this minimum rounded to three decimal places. 7.663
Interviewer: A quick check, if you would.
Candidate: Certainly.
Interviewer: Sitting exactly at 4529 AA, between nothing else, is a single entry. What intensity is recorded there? 7.663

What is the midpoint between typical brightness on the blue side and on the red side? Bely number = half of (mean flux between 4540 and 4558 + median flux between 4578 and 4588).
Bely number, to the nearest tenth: 9.7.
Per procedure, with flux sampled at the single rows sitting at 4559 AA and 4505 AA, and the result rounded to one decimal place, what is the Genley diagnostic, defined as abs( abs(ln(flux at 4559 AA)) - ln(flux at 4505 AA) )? 0.0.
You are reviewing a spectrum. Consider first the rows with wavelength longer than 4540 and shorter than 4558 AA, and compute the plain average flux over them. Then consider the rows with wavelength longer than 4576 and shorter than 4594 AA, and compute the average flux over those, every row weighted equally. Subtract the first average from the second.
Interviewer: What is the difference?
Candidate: 1.4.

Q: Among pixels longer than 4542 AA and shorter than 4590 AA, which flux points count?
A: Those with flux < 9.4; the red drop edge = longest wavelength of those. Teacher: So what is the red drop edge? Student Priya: 4586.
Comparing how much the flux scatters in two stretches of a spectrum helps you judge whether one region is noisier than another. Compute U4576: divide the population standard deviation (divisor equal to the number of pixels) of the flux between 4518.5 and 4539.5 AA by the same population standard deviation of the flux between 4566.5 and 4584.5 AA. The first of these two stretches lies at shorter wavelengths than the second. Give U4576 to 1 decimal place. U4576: 2.8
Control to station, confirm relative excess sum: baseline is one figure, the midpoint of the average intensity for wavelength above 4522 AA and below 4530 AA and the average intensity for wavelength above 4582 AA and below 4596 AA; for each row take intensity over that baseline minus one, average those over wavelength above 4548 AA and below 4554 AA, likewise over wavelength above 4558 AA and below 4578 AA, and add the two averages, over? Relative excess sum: 0.2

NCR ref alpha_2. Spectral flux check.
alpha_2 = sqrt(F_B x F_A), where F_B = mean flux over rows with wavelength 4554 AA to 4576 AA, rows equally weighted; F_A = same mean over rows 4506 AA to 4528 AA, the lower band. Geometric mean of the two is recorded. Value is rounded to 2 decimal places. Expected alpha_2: 9.91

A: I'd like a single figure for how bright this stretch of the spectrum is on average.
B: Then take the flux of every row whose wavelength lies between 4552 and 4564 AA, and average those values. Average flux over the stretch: 10.4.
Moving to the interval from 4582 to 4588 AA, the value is 9.8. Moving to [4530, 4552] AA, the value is 8.0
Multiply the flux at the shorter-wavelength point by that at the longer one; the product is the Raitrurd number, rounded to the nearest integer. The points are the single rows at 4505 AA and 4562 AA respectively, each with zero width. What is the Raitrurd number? 117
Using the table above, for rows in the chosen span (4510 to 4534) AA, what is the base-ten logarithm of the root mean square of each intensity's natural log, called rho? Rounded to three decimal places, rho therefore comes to 0.336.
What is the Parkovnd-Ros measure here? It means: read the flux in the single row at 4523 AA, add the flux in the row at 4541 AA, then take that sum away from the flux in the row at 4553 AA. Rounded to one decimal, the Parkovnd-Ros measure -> -8.3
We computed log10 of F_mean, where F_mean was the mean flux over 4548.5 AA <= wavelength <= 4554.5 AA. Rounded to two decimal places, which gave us 1.00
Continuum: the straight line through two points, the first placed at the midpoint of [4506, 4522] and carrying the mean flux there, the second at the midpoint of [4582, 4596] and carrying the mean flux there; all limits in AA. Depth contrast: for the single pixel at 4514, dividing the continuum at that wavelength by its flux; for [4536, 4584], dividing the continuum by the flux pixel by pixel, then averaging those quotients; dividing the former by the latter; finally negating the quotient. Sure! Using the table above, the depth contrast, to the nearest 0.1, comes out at -1.0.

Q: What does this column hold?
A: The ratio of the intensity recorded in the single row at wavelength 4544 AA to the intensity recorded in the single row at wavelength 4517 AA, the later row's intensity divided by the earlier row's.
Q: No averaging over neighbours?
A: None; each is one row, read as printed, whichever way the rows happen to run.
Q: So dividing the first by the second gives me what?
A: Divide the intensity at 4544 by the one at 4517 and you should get 1.09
